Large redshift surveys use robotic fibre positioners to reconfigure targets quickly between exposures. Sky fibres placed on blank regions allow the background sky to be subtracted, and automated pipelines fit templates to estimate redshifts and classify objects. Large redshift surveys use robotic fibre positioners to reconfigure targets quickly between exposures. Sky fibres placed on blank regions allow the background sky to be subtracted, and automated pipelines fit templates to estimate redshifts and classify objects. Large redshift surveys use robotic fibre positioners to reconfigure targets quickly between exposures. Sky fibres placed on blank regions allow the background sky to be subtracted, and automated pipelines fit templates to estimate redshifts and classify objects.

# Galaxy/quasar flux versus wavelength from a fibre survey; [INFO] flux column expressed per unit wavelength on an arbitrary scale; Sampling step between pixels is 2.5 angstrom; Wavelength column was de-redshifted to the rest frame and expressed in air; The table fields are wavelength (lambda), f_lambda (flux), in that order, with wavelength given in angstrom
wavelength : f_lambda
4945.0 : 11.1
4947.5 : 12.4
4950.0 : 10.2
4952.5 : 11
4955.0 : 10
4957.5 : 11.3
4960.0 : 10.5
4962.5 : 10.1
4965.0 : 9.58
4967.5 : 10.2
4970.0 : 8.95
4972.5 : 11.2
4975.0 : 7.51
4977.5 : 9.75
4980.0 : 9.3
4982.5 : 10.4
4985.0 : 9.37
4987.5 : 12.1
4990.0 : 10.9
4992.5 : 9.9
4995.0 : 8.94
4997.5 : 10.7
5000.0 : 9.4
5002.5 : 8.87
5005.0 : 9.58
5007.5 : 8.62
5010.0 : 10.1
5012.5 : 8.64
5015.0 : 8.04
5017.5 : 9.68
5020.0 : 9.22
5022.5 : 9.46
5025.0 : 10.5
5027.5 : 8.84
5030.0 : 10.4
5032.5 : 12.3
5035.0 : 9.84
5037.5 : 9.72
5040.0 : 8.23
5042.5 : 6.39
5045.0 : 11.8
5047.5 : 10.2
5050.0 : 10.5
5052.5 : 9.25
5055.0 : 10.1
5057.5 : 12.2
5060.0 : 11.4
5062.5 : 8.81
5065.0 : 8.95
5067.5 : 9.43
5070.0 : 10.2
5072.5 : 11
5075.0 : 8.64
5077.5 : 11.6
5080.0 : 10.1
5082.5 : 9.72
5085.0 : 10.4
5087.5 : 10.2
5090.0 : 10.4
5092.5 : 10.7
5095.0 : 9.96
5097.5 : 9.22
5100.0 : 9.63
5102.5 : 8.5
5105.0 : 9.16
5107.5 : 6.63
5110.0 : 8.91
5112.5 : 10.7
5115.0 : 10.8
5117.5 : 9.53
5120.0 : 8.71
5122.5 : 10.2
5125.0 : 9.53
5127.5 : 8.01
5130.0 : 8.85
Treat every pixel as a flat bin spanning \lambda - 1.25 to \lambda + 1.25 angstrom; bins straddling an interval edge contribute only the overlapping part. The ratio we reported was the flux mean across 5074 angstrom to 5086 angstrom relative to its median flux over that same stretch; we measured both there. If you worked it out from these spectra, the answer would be 1.00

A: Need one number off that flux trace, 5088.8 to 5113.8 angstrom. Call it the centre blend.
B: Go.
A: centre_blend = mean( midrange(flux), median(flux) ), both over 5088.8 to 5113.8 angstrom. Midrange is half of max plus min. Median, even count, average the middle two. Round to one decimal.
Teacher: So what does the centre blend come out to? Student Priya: 9.0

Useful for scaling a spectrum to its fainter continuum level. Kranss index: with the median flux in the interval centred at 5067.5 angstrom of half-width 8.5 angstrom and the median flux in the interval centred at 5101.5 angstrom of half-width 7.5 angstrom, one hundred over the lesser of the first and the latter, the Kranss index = 10.9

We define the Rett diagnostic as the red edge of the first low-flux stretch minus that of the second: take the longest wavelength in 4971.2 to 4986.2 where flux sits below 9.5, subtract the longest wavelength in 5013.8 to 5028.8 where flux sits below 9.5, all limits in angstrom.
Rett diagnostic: -42.5 angstrom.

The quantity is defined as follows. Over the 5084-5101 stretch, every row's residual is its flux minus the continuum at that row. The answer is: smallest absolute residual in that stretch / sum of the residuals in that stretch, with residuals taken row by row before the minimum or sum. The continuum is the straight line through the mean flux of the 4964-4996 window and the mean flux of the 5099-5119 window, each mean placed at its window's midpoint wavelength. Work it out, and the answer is 0.01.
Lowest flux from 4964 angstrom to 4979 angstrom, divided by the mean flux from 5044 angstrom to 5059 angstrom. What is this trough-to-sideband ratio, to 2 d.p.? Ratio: 0.70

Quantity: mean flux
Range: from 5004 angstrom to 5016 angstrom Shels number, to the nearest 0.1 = 9.0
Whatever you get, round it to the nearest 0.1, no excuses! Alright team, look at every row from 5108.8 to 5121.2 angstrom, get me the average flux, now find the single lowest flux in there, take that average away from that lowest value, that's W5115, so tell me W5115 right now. -1.0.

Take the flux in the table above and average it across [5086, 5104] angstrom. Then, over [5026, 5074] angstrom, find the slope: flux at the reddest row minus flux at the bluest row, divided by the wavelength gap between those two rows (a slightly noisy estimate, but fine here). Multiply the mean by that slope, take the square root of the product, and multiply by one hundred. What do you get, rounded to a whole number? 69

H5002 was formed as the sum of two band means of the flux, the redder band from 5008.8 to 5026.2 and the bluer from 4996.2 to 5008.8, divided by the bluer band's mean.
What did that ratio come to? 1.99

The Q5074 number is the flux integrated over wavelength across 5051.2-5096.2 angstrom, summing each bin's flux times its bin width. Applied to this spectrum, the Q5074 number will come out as 458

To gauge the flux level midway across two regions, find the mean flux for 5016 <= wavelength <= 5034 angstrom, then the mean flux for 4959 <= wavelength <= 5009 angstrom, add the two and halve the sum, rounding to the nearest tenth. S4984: 9.9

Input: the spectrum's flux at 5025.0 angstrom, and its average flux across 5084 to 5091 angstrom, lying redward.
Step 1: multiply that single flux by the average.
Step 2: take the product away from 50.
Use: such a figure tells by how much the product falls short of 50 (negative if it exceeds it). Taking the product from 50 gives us -58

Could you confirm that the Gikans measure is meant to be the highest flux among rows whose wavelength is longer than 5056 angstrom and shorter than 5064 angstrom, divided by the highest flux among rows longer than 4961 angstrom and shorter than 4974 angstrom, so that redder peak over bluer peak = 1.089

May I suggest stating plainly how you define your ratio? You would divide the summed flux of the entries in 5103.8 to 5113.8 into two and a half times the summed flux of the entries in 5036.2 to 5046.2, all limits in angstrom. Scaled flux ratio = 2.55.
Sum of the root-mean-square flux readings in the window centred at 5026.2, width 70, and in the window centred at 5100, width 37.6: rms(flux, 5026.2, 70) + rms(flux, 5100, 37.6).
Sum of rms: 19.5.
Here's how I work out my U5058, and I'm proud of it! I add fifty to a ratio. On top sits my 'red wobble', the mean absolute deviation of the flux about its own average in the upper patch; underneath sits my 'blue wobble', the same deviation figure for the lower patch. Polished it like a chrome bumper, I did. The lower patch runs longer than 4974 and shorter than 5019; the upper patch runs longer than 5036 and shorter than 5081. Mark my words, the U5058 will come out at 51.4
